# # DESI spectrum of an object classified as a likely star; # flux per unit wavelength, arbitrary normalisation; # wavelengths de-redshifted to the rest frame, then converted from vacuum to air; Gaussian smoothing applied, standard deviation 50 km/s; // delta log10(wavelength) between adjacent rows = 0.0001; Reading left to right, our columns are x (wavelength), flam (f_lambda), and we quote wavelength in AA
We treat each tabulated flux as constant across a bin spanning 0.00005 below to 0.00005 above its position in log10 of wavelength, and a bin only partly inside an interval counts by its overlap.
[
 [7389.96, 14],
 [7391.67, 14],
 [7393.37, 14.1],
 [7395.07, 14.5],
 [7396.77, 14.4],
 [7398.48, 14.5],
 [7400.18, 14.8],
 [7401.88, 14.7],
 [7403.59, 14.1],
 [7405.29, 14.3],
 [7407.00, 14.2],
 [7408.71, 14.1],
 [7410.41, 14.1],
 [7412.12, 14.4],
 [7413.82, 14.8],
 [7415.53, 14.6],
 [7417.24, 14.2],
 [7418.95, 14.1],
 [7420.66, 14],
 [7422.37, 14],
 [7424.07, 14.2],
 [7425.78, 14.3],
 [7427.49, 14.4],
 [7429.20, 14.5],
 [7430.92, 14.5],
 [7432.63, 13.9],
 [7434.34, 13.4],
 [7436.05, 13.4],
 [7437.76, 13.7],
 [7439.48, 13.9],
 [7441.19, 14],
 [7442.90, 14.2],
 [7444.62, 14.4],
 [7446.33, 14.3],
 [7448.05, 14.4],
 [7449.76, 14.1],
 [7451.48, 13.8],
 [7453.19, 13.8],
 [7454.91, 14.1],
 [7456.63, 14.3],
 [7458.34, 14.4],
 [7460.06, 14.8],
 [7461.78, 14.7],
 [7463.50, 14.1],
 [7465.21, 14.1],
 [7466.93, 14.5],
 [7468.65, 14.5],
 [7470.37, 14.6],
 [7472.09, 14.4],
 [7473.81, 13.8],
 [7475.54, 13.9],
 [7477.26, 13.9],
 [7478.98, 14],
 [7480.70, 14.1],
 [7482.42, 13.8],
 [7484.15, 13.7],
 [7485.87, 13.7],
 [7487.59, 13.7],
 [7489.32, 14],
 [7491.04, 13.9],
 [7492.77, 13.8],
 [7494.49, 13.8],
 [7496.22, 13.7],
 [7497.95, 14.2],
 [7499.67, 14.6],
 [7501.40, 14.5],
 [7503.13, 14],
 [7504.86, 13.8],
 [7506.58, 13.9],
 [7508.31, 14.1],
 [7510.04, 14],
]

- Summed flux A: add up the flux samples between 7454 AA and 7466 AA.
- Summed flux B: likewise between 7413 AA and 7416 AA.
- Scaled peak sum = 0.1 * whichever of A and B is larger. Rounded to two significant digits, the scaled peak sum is 10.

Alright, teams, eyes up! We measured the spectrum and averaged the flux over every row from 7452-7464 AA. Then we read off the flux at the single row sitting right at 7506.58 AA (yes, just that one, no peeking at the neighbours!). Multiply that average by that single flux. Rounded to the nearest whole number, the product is 199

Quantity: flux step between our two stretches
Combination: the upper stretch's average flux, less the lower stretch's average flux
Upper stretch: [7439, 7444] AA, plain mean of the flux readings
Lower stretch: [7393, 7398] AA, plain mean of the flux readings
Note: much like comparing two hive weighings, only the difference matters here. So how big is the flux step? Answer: -0.30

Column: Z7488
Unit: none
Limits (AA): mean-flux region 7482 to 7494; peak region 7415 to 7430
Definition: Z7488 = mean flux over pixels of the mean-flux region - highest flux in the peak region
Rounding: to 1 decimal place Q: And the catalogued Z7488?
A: -0.8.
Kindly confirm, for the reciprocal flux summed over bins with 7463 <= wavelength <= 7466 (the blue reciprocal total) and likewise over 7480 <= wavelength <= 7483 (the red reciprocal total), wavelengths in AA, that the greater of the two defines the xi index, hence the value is 0.143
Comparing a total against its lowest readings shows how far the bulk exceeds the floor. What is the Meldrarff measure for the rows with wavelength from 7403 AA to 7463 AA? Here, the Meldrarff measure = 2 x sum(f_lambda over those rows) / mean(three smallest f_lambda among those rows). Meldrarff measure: 74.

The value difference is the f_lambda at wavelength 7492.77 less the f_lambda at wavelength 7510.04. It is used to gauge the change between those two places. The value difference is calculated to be -0.2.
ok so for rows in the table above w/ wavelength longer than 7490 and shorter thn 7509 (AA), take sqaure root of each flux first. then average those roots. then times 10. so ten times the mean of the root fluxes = 37.5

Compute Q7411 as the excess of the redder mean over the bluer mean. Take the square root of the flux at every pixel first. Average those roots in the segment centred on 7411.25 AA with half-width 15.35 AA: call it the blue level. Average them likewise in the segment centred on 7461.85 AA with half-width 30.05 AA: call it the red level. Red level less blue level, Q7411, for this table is -0.034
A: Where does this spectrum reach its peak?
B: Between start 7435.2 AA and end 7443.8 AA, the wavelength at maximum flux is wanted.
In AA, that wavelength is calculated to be 7442.90 AA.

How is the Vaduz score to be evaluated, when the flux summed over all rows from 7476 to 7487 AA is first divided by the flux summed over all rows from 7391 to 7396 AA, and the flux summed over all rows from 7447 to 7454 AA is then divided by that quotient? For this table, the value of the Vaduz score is 29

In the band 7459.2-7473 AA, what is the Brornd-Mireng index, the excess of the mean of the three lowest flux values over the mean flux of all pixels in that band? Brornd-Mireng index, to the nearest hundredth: -0.26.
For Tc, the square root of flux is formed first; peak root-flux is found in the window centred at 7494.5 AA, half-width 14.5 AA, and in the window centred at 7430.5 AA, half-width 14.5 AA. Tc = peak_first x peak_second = 14.5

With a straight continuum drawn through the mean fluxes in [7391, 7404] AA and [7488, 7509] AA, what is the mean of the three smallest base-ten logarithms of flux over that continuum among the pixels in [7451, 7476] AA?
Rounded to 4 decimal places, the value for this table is -0.0114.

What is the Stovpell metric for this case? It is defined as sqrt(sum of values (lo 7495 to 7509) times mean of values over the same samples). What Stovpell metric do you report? 40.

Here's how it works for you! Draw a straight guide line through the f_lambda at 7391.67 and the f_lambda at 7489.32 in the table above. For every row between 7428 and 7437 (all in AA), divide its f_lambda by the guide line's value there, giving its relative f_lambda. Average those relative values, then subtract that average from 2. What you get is 1.00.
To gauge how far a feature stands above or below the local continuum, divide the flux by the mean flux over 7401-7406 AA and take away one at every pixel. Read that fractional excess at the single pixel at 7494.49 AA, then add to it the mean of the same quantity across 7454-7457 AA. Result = -0.05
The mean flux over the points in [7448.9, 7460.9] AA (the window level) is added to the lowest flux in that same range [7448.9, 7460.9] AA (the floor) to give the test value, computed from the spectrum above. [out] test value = 28.0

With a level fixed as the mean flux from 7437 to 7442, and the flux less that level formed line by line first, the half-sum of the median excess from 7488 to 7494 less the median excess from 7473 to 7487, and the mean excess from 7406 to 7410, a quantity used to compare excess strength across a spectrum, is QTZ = 0.17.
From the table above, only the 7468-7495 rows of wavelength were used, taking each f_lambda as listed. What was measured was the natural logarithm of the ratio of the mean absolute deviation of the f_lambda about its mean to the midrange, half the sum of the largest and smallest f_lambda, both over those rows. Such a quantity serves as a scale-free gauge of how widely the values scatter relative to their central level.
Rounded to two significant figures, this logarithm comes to -4.2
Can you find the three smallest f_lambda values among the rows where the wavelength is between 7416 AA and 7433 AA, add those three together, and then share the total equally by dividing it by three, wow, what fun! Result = 14.0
